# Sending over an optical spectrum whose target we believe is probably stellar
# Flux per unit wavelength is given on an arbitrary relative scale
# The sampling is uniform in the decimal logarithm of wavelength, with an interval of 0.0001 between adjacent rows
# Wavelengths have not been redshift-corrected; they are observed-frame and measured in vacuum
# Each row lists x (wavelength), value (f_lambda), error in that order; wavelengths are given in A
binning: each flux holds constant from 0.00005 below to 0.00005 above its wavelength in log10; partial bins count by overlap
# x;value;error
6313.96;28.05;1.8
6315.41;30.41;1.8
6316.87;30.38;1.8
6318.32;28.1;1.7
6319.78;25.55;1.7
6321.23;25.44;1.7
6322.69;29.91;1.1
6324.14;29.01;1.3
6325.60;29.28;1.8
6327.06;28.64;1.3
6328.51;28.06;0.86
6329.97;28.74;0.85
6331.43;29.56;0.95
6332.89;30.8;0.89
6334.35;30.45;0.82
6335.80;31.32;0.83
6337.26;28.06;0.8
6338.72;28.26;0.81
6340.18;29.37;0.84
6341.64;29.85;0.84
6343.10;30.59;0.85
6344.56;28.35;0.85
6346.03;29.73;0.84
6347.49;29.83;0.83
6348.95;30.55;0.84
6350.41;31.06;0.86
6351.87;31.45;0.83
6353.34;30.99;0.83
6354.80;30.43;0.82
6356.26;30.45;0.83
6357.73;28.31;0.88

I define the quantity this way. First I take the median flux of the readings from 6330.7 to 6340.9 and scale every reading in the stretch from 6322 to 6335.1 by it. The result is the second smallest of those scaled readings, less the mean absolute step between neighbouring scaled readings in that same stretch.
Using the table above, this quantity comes 0.95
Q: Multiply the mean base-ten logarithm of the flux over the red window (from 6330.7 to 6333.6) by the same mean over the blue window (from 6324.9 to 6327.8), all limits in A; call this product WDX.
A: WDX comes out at 2.16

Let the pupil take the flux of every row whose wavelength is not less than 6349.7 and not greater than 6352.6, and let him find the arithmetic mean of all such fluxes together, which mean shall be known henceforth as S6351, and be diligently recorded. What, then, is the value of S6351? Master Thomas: 31.3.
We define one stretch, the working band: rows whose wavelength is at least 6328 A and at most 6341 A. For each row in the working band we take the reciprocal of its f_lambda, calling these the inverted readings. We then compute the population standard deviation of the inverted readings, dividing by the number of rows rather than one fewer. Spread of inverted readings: 0.0013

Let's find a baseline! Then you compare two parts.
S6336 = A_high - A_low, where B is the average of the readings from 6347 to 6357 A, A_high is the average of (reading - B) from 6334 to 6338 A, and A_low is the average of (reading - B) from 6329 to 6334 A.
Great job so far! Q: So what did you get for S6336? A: 0.2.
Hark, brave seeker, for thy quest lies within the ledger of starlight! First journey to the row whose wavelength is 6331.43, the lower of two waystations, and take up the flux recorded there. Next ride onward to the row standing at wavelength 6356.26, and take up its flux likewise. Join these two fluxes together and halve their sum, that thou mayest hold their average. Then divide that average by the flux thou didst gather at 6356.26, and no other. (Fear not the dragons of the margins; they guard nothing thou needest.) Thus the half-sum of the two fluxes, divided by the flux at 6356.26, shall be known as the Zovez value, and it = 0.99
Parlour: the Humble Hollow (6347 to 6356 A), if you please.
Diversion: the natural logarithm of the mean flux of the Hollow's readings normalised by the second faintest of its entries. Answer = 0.01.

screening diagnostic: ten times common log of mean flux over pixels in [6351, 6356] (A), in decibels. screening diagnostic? 14.9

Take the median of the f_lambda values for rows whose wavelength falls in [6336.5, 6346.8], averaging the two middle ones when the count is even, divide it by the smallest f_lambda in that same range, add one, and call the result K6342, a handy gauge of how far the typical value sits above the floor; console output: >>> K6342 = 2.05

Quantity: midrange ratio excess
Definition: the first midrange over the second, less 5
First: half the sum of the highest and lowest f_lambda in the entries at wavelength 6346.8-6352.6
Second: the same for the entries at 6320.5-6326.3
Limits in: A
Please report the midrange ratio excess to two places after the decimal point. -3.89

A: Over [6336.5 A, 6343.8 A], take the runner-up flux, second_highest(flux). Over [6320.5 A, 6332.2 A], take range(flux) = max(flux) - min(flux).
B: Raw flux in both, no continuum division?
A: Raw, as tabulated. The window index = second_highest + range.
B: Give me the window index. 34.3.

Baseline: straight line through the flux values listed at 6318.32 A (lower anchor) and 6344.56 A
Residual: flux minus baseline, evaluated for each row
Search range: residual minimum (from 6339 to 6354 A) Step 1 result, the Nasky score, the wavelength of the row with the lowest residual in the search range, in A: 6344.56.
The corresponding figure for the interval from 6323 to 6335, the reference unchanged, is 6328.51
